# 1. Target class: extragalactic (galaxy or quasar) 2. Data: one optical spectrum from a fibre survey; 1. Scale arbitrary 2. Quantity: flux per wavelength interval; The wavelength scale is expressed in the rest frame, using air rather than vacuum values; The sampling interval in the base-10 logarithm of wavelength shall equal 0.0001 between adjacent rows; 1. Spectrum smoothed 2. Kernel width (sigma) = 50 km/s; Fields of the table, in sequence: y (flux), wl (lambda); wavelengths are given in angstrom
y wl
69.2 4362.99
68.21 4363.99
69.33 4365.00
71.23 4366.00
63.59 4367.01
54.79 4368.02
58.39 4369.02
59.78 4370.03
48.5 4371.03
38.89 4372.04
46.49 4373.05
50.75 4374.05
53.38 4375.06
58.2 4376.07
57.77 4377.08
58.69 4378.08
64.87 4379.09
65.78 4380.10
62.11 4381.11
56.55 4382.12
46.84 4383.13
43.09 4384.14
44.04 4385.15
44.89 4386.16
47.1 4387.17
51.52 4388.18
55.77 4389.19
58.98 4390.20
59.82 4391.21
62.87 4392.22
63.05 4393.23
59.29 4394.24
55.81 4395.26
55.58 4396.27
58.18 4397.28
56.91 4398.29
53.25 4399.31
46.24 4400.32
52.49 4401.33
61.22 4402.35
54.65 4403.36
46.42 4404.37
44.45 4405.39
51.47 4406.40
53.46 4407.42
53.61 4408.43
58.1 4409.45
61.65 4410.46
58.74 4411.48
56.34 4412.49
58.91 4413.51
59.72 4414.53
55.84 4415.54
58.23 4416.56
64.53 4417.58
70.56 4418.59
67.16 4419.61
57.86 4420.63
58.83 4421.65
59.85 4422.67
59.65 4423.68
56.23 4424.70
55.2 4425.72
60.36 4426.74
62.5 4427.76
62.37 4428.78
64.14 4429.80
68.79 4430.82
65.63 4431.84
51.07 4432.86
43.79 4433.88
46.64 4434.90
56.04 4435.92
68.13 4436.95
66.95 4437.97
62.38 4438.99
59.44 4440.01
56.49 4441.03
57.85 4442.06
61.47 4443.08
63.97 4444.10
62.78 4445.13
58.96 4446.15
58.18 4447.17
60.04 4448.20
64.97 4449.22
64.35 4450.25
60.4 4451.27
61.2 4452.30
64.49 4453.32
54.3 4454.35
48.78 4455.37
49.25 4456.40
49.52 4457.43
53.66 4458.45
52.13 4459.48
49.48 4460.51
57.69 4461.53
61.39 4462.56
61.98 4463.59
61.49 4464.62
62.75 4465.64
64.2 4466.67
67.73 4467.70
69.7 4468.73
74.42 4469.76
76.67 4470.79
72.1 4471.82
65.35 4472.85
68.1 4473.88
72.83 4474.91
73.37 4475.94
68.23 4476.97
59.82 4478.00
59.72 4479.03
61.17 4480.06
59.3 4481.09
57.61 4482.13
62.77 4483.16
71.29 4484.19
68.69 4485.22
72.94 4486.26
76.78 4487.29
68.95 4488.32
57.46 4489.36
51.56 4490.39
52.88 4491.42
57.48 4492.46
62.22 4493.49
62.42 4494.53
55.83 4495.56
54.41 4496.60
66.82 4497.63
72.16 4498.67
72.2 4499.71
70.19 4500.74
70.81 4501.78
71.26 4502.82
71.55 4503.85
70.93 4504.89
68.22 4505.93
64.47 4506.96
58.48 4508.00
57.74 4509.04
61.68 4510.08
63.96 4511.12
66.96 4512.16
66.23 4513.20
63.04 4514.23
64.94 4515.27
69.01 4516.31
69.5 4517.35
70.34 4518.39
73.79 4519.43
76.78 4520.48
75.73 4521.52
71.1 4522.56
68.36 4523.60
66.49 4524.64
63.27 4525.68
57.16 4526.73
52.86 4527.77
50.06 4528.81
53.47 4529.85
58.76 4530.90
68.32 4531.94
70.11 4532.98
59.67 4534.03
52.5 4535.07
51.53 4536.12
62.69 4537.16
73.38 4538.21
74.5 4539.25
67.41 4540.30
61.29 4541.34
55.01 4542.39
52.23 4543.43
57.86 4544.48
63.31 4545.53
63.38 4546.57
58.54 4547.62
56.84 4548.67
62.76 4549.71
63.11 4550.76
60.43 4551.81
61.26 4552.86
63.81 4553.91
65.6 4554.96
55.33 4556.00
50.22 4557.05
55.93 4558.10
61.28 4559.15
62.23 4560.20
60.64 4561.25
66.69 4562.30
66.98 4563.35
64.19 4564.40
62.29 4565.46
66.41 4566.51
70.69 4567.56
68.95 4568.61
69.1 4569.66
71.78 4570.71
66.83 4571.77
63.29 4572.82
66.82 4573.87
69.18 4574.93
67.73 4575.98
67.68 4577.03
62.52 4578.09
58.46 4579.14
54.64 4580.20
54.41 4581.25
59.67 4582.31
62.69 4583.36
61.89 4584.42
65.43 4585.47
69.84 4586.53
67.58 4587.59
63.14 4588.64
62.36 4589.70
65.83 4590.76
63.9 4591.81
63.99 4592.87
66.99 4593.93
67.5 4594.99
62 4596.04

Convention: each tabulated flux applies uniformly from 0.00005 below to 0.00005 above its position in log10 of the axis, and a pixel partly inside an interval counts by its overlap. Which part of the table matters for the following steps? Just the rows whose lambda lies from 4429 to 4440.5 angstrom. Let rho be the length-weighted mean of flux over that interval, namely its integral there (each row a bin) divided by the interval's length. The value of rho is 59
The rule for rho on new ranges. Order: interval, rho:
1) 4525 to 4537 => 58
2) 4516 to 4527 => 69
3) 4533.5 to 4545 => 61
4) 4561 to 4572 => 67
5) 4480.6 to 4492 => 64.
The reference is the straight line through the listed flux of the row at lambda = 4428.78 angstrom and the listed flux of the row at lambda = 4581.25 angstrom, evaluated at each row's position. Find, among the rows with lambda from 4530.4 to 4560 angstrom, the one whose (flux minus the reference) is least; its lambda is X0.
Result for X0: 4557.05 angstrom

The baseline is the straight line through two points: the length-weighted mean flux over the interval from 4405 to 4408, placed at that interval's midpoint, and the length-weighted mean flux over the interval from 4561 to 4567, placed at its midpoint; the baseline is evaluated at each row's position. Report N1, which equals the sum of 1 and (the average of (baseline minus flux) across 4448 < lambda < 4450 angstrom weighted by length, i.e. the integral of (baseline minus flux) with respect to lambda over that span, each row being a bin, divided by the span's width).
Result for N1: -8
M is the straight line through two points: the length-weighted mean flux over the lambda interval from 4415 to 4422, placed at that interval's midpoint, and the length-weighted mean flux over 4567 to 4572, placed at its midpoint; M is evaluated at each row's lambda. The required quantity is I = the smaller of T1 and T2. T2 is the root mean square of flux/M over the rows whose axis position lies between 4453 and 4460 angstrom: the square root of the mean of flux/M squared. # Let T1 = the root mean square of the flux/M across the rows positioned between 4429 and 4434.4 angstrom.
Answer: 0.84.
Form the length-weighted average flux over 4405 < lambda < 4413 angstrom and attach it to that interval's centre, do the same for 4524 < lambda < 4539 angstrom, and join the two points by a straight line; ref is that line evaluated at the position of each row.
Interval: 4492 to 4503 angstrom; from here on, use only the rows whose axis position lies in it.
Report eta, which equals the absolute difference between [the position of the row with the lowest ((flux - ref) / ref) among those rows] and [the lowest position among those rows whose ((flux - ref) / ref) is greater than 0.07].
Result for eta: 1.0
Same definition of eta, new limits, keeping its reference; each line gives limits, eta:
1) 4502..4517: 6.2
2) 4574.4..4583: 6.3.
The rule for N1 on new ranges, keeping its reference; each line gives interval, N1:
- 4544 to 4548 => 3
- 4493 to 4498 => -1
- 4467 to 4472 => -15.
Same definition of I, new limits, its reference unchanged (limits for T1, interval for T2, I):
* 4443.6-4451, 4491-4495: 0.90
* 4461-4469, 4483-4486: 0.99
